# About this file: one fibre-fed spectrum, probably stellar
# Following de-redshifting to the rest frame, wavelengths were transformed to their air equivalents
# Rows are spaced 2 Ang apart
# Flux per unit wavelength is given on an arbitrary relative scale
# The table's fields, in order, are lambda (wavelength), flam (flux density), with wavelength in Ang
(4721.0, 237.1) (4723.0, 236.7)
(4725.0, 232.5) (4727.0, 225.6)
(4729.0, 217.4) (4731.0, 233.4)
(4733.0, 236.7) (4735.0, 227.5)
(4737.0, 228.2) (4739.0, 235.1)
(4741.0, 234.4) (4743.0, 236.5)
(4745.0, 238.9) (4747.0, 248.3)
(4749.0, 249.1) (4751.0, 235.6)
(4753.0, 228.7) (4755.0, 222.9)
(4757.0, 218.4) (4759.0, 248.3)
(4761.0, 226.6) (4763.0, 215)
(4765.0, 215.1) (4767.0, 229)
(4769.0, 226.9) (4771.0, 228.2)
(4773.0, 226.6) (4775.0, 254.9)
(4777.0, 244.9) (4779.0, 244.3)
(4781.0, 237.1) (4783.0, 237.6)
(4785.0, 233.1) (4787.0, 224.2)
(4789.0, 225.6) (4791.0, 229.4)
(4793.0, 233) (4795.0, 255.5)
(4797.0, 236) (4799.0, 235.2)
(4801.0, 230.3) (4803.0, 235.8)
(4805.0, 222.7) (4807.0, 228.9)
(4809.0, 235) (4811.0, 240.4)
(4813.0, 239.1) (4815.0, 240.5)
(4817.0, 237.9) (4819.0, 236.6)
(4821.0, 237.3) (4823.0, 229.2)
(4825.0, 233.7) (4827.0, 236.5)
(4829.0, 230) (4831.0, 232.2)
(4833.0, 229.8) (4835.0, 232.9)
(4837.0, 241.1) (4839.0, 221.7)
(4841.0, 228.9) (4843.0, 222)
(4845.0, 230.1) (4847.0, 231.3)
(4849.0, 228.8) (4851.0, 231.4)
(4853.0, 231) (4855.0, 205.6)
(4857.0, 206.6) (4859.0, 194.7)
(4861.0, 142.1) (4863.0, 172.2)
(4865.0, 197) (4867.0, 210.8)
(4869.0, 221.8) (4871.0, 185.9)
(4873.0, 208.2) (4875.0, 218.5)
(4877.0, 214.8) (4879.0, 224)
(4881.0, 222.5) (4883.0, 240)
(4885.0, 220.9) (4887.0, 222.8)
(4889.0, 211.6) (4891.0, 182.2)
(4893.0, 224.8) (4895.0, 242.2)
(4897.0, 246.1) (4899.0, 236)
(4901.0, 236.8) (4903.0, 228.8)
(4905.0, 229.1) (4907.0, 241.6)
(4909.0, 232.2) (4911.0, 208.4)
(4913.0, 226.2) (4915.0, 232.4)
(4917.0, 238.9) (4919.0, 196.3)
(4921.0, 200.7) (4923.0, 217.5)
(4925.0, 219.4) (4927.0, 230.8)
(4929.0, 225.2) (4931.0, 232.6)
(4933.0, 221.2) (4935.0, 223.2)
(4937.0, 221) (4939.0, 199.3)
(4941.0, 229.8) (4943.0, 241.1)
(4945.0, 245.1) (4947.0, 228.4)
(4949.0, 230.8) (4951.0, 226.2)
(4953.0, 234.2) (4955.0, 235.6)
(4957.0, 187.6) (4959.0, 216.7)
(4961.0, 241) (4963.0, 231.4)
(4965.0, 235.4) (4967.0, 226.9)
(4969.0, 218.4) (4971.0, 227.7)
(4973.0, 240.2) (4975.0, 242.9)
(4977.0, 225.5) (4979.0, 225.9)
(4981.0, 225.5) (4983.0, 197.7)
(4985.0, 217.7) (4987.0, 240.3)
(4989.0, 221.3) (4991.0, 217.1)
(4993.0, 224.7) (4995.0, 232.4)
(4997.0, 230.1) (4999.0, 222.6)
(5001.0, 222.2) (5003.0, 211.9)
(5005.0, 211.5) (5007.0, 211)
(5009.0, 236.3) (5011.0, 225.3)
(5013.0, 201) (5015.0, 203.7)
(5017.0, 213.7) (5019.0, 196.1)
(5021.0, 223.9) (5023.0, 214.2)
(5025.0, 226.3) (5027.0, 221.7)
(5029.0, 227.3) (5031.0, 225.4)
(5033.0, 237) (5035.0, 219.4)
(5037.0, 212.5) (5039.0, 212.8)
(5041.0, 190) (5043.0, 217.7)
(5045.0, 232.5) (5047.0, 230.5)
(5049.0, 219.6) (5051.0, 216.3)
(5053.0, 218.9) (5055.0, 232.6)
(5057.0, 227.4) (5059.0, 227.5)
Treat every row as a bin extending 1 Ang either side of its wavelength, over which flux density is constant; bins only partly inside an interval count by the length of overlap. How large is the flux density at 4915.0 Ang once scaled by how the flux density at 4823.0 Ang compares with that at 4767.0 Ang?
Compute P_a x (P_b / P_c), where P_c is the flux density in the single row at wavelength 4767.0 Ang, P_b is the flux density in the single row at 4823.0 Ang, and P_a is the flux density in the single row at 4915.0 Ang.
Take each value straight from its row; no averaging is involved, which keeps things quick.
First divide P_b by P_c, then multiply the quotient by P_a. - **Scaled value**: 233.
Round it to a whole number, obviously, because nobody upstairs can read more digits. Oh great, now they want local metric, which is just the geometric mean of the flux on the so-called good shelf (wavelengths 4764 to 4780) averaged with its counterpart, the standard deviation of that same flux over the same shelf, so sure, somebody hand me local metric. 123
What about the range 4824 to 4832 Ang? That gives 118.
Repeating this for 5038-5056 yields 116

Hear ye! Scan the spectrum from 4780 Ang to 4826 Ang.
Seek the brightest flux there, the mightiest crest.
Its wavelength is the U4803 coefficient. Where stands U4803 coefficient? 4795.0 Ang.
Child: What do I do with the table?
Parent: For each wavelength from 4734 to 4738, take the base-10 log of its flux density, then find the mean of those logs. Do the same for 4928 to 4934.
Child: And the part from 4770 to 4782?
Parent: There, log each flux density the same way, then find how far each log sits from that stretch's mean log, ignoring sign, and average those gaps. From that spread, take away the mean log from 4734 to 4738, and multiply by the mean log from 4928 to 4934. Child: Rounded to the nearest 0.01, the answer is -5.51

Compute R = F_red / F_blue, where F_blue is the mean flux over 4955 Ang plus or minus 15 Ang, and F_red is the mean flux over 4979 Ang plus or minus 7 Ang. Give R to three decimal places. 0.985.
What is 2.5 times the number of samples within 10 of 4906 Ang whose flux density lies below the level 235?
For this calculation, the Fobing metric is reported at 15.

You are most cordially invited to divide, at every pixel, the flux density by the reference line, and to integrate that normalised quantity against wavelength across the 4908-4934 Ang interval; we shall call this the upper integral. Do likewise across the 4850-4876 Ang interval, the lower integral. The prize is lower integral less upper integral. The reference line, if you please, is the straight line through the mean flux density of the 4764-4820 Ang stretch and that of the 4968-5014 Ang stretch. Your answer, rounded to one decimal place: -2.6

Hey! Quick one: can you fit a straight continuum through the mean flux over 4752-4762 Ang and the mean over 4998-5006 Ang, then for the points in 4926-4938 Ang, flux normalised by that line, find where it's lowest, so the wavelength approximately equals 4937.0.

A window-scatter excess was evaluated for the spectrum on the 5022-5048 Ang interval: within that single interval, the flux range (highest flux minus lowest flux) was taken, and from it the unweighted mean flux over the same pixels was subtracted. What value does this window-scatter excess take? -174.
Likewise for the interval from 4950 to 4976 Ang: -173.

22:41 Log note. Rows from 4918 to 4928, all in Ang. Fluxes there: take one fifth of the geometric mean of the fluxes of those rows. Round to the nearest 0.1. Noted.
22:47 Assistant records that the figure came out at 42.5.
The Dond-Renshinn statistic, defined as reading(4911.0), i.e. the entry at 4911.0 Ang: 208.4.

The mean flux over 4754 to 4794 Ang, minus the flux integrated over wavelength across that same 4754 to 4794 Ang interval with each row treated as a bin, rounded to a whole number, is -9011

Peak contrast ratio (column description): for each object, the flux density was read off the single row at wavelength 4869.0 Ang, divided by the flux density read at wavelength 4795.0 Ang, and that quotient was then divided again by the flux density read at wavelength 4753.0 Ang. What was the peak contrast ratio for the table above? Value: 0.0038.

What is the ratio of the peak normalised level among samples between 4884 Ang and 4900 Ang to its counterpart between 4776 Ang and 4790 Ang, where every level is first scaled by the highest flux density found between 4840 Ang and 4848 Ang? 1.00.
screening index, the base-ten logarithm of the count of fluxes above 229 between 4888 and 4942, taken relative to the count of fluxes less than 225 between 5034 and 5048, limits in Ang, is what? 0.4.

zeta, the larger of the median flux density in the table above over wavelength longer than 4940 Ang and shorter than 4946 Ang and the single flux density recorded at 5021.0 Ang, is 241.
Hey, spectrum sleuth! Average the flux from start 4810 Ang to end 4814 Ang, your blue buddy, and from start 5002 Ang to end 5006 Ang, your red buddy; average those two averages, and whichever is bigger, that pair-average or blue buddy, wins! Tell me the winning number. 240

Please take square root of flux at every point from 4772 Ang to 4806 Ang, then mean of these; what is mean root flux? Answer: 15.3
